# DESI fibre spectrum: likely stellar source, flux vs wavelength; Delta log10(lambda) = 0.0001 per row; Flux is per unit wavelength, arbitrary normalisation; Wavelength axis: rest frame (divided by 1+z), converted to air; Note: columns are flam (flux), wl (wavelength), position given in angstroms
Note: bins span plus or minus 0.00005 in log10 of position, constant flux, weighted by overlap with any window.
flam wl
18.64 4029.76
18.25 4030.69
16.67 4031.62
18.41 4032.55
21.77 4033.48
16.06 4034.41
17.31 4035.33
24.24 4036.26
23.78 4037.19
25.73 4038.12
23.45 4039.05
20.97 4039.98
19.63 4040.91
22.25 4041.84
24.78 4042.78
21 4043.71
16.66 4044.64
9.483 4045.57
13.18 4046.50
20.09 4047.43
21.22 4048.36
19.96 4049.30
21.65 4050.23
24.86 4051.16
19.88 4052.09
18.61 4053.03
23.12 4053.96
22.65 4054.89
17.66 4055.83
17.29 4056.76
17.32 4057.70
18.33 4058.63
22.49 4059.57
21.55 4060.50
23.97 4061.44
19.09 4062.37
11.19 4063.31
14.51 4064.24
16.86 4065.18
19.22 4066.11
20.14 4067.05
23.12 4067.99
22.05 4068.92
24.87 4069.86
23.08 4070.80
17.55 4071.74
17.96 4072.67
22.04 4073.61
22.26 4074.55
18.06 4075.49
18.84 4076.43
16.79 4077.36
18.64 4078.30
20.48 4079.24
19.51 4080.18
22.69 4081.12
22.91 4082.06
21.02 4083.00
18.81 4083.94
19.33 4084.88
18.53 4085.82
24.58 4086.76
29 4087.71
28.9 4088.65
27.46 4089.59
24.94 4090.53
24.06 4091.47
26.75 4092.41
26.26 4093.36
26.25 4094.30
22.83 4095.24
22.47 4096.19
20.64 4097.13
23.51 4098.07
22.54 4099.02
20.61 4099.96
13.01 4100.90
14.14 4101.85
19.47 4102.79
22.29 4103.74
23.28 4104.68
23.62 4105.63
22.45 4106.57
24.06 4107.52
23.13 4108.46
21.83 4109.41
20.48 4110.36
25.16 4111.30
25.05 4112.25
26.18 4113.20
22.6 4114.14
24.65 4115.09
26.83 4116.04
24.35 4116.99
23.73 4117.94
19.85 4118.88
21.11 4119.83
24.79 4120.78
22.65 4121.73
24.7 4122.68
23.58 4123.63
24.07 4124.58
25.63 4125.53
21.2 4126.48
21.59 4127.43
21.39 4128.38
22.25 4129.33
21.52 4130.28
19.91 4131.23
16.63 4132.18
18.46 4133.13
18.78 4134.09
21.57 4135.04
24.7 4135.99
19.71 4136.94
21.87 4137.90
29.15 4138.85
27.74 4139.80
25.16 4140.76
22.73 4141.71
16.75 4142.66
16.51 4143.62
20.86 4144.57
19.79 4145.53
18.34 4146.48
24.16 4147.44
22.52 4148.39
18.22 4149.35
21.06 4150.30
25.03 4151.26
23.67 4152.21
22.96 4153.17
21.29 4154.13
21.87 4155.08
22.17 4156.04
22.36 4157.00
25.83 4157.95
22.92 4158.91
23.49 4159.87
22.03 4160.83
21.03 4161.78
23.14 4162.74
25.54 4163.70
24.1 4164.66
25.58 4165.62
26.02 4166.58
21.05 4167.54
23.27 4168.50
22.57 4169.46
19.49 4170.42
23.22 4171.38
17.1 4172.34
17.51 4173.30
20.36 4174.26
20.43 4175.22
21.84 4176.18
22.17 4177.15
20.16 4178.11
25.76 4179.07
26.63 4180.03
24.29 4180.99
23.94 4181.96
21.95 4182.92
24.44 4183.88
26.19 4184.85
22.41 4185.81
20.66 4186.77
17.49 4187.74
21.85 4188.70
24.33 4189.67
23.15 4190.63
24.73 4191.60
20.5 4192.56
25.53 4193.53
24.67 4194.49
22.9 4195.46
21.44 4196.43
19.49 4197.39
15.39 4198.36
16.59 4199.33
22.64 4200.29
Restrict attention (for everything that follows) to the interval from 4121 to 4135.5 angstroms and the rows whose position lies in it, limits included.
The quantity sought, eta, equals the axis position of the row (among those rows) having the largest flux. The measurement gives 4125.53 angstroms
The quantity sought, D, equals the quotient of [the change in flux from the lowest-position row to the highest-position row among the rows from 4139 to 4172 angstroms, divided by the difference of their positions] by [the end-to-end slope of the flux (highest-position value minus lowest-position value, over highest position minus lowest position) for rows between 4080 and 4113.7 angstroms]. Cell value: -0.71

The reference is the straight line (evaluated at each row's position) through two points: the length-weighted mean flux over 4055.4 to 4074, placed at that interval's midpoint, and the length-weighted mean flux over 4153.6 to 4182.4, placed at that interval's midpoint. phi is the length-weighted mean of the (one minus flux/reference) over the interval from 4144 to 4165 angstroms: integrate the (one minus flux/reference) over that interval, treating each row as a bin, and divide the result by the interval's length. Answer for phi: -0.01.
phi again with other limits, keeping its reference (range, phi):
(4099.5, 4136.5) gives -0.05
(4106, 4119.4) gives -0.13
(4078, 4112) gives -0.10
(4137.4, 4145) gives -0.04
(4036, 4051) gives -0.09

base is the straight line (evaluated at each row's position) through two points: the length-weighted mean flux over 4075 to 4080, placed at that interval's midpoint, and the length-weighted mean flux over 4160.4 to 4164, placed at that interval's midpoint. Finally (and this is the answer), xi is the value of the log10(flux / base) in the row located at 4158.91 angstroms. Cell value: 0.00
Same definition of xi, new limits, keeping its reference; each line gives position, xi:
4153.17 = 0.01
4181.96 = 0.00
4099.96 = 0.02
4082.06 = 0.08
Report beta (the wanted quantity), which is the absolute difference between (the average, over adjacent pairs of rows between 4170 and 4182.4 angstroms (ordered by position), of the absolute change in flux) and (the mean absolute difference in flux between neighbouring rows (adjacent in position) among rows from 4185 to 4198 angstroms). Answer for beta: 0.31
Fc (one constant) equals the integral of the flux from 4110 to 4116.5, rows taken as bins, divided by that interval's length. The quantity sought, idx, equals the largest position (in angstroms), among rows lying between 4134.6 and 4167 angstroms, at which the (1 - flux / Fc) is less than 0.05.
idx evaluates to 4166.58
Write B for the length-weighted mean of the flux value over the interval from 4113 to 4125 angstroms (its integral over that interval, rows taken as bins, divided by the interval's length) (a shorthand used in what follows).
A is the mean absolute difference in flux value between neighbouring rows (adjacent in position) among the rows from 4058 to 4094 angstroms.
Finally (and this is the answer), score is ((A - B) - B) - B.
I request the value -68.8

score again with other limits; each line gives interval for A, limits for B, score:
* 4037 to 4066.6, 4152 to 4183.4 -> -64.8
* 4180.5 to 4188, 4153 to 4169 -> -67.5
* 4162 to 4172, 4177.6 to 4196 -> -67.4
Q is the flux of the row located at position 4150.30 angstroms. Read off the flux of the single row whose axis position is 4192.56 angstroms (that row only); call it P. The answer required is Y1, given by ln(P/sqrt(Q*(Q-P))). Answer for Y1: 1.8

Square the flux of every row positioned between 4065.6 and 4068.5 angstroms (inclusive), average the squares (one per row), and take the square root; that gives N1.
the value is 20.9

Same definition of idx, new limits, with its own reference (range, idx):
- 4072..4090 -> 4089.59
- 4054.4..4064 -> 4061.44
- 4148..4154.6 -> 4152.21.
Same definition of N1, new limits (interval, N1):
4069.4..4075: 21.5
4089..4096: 25.6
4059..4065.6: 19.0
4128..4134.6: 19.9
